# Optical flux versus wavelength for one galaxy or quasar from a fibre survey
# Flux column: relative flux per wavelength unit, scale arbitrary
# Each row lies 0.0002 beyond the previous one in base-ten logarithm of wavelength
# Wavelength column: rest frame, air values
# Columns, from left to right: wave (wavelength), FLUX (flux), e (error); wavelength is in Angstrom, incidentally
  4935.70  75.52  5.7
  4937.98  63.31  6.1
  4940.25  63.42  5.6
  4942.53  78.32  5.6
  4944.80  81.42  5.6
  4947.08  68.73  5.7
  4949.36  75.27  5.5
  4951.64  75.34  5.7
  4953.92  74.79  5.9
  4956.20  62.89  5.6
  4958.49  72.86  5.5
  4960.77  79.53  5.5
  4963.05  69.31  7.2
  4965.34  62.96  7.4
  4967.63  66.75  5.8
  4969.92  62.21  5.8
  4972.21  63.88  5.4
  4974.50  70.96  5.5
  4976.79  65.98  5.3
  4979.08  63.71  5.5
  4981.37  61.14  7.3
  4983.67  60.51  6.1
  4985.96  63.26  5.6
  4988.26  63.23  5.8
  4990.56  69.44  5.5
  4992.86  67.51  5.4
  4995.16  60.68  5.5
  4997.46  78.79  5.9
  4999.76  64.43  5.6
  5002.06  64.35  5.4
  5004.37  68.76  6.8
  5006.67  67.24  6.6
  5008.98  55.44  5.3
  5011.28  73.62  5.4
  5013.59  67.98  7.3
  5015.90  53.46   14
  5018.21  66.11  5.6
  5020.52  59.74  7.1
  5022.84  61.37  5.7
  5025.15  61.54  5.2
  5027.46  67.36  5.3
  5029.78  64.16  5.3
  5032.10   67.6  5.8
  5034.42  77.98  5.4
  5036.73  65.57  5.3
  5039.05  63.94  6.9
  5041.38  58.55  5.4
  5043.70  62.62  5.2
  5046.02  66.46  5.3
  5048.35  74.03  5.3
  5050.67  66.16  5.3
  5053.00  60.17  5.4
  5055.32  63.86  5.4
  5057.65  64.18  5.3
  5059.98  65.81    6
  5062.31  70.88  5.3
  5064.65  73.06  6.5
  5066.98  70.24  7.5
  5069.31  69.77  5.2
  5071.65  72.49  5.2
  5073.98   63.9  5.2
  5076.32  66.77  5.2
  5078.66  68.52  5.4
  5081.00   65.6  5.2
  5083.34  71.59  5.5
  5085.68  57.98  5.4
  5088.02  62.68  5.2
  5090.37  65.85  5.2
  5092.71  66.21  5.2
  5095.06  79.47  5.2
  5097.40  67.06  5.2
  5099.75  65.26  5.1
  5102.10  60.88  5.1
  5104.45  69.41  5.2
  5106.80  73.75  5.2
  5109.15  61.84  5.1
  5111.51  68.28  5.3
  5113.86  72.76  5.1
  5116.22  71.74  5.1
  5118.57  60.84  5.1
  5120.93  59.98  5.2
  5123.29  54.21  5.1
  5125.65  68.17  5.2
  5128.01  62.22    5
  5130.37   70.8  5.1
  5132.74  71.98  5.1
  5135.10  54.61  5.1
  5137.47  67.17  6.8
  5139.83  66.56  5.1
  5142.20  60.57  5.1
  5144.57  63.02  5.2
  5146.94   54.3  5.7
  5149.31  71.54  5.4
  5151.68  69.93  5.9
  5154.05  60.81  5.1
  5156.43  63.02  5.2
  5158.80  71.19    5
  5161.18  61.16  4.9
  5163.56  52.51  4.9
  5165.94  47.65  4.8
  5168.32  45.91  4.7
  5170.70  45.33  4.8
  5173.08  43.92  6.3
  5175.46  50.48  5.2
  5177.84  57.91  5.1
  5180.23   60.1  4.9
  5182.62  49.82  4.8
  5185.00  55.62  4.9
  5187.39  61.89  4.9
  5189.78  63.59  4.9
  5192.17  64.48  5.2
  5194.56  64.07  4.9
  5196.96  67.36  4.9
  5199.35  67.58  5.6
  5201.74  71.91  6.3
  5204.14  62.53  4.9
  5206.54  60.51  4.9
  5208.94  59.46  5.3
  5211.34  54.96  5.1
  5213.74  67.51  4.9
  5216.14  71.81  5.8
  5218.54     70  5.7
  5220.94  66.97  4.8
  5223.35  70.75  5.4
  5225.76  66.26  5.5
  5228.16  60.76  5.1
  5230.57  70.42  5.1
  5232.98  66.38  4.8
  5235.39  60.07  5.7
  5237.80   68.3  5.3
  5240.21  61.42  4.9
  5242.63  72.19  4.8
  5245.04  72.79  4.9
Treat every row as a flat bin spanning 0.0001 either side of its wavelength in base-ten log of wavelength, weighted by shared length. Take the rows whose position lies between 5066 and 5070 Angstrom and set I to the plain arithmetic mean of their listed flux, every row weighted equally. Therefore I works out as 70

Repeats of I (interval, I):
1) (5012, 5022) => 62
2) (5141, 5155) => 63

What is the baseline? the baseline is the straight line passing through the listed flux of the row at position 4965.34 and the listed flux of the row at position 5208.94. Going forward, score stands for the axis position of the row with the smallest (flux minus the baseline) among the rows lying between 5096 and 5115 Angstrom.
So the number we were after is 5102.10 Angstrom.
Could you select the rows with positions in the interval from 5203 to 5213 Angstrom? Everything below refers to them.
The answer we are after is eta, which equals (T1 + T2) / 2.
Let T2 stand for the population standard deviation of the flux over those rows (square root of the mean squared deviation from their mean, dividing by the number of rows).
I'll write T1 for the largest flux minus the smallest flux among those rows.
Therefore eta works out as 5.2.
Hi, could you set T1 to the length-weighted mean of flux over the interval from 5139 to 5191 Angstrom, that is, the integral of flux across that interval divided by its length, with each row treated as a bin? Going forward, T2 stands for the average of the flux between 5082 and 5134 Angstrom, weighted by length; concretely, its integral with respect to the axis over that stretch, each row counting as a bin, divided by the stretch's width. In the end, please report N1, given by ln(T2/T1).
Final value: 0.137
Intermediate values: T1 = 58.0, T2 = 66.5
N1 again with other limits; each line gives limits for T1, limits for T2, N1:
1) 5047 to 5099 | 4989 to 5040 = -0.027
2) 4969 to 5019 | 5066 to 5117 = 0.040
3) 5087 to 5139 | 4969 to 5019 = -0.016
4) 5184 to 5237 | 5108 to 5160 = -0.001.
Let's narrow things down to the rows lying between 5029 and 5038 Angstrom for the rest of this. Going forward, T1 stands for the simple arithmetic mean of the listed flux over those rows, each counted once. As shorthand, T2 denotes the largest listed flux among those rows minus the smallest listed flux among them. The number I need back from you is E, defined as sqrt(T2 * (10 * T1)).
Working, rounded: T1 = 69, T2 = 14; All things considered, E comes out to 98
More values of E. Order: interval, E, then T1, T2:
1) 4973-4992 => 82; 65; 10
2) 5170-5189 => 98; 53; 18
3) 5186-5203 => 81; 66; 10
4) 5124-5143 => 106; 65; 17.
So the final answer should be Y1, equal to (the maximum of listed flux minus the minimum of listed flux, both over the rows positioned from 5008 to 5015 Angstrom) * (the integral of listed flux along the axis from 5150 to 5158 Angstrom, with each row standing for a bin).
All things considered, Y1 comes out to 9507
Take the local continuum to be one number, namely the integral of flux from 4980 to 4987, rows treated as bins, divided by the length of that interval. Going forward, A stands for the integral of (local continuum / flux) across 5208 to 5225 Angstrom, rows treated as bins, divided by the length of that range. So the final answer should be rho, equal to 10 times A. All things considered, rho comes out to 9.4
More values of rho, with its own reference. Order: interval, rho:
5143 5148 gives 10.5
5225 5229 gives 9.8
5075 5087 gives 9.4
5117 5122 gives 10.1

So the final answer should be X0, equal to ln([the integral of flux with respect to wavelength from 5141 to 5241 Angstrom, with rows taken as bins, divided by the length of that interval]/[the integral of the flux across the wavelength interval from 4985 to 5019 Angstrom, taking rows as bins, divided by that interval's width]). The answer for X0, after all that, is -0.06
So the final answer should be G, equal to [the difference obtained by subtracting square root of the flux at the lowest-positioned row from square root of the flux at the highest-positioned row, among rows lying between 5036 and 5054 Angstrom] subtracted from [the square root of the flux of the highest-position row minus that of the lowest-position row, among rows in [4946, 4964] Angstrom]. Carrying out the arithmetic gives 0.4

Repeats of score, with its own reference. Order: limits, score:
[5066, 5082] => 5073.98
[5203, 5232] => 5211.34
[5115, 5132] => 5123.29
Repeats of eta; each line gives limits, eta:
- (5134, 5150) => 11.6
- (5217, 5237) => 7.3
